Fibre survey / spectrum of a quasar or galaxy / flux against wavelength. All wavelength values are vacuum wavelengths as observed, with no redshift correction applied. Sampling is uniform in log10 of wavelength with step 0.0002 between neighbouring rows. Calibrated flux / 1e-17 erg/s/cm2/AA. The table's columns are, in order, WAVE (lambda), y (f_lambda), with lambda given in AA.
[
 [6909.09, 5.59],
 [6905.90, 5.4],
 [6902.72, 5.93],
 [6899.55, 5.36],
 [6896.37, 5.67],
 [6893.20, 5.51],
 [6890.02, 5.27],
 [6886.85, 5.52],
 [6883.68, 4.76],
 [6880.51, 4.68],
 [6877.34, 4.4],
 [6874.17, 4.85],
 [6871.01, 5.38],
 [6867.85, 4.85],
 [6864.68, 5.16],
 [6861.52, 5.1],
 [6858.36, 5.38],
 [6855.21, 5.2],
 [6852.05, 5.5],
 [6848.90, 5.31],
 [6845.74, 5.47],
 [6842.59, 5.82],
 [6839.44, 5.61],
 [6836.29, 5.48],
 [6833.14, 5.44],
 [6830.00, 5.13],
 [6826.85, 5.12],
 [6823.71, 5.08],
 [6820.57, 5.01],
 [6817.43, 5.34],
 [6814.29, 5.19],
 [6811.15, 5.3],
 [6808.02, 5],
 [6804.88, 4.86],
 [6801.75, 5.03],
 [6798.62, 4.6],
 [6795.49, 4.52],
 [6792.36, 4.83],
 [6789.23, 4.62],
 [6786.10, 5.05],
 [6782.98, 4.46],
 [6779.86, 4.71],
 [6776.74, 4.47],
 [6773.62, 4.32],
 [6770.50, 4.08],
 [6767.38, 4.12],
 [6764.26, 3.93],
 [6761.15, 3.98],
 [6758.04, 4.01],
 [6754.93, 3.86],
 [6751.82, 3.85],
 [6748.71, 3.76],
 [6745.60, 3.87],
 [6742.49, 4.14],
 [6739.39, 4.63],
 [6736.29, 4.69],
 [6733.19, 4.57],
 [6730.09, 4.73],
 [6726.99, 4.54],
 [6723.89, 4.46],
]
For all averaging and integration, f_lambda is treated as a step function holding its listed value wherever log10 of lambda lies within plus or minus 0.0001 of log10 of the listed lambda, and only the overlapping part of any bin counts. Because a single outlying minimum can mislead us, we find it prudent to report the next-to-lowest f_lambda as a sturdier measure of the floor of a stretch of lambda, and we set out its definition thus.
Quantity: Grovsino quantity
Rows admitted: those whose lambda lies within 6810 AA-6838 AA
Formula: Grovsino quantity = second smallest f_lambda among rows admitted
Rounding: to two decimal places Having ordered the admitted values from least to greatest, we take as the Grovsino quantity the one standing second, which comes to 5.08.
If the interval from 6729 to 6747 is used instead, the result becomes 4.14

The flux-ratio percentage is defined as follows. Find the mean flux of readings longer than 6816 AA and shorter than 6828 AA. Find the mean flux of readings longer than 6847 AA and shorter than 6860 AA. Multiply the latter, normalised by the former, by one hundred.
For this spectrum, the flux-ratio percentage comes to 104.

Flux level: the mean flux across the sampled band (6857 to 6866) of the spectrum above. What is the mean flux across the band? 5.2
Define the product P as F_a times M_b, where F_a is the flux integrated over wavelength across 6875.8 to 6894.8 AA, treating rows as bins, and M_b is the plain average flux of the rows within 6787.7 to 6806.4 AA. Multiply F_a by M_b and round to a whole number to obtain 453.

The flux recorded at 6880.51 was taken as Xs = 4.68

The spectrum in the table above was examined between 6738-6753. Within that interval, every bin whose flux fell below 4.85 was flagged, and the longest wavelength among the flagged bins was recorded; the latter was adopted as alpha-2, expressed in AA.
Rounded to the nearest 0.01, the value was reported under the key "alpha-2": 6751.82 AA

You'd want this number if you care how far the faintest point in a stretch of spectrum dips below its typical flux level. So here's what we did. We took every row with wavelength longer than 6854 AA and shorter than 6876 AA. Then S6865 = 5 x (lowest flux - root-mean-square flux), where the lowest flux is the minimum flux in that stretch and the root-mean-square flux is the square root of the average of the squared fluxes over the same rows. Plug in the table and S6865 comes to -1.4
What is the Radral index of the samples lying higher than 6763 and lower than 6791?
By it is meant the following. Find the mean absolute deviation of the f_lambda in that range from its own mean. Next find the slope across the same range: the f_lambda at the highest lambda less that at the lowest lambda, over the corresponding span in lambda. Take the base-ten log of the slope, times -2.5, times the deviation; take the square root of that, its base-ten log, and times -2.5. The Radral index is 0.0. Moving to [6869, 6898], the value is -0.4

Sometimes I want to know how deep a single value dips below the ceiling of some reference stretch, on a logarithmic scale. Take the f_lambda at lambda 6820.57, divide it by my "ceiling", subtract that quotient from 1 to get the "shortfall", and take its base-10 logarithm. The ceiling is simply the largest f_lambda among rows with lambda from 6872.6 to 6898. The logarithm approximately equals -0.93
